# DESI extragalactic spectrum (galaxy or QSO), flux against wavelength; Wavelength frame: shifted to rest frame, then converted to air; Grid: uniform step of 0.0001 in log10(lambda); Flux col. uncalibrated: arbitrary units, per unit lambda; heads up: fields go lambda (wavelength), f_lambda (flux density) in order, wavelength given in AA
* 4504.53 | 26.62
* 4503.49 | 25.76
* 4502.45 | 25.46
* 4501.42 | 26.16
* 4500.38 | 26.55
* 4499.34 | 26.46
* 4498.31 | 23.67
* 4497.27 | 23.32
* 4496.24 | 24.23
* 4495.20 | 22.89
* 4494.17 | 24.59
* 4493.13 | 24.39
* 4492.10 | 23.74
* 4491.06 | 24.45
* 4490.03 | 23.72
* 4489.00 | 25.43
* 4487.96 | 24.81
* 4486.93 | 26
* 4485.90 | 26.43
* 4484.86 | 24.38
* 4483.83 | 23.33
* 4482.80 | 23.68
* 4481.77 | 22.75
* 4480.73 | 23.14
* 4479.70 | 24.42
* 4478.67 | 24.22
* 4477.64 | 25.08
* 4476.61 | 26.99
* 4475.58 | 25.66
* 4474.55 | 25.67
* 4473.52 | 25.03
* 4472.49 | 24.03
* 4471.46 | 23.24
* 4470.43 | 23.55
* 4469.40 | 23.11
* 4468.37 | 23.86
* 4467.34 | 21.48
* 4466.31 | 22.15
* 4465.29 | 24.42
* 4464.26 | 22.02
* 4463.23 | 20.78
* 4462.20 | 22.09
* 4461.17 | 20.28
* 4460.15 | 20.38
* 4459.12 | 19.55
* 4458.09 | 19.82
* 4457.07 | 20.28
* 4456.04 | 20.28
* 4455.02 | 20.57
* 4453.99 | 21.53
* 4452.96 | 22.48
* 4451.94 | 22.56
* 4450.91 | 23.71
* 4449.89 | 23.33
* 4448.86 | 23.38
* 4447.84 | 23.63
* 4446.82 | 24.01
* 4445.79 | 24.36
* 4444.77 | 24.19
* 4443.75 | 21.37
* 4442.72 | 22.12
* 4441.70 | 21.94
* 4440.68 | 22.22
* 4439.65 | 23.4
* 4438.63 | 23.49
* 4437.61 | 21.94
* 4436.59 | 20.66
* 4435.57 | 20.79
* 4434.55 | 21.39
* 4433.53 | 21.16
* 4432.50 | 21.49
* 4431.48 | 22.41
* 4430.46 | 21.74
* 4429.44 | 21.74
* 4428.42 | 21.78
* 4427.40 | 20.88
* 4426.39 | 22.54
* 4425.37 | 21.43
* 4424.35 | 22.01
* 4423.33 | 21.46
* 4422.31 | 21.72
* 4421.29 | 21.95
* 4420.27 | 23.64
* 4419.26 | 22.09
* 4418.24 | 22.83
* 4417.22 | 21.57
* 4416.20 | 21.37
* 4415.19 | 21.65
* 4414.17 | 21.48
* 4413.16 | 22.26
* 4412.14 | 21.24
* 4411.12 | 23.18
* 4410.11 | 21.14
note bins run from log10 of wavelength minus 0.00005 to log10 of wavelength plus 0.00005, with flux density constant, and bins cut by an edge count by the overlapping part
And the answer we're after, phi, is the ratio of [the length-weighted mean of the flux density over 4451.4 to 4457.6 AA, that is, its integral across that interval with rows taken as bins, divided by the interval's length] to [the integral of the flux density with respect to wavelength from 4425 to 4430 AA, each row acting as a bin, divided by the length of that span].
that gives 0.98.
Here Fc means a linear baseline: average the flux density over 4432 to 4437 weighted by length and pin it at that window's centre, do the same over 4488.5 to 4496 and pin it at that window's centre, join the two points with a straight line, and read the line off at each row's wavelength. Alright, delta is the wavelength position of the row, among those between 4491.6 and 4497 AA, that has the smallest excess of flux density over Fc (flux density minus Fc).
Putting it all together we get 4495.20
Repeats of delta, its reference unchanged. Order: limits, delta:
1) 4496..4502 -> 4497.27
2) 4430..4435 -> 4433.53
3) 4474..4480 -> 4478.67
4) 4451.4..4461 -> 4459.12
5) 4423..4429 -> 4427.40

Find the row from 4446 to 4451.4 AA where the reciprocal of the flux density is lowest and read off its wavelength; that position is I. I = 4446.82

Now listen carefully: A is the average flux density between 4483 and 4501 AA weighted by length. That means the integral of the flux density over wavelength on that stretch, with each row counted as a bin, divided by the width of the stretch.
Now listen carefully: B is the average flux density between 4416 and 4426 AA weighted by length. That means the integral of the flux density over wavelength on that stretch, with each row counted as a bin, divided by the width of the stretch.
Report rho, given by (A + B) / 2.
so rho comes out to 23.3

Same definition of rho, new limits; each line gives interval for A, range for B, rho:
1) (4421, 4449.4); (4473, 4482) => 23.5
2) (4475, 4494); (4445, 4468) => 23.3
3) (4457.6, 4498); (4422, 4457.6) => 22.8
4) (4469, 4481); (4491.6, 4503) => 24.6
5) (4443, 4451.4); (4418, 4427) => 22.8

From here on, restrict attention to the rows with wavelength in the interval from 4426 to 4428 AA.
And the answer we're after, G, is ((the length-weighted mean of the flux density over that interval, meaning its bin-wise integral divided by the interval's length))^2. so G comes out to 473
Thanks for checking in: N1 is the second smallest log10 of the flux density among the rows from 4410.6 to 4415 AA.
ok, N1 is 1.332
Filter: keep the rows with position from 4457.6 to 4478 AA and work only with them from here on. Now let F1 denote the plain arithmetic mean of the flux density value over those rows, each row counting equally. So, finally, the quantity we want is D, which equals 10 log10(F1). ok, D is 13.6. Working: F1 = 23.0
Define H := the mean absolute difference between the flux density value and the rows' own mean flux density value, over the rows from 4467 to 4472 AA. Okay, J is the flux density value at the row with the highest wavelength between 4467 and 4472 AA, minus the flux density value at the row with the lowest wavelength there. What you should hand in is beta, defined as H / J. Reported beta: 0.36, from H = 0.6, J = 1.8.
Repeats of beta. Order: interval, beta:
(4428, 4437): -0.37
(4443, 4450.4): 0.34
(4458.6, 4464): 0.53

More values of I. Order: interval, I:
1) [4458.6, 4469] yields 4465.29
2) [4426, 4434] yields 4426.39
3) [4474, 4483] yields 4476.61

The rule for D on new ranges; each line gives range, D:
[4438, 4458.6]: 13.5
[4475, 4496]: 13.9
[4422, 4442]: 13.4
